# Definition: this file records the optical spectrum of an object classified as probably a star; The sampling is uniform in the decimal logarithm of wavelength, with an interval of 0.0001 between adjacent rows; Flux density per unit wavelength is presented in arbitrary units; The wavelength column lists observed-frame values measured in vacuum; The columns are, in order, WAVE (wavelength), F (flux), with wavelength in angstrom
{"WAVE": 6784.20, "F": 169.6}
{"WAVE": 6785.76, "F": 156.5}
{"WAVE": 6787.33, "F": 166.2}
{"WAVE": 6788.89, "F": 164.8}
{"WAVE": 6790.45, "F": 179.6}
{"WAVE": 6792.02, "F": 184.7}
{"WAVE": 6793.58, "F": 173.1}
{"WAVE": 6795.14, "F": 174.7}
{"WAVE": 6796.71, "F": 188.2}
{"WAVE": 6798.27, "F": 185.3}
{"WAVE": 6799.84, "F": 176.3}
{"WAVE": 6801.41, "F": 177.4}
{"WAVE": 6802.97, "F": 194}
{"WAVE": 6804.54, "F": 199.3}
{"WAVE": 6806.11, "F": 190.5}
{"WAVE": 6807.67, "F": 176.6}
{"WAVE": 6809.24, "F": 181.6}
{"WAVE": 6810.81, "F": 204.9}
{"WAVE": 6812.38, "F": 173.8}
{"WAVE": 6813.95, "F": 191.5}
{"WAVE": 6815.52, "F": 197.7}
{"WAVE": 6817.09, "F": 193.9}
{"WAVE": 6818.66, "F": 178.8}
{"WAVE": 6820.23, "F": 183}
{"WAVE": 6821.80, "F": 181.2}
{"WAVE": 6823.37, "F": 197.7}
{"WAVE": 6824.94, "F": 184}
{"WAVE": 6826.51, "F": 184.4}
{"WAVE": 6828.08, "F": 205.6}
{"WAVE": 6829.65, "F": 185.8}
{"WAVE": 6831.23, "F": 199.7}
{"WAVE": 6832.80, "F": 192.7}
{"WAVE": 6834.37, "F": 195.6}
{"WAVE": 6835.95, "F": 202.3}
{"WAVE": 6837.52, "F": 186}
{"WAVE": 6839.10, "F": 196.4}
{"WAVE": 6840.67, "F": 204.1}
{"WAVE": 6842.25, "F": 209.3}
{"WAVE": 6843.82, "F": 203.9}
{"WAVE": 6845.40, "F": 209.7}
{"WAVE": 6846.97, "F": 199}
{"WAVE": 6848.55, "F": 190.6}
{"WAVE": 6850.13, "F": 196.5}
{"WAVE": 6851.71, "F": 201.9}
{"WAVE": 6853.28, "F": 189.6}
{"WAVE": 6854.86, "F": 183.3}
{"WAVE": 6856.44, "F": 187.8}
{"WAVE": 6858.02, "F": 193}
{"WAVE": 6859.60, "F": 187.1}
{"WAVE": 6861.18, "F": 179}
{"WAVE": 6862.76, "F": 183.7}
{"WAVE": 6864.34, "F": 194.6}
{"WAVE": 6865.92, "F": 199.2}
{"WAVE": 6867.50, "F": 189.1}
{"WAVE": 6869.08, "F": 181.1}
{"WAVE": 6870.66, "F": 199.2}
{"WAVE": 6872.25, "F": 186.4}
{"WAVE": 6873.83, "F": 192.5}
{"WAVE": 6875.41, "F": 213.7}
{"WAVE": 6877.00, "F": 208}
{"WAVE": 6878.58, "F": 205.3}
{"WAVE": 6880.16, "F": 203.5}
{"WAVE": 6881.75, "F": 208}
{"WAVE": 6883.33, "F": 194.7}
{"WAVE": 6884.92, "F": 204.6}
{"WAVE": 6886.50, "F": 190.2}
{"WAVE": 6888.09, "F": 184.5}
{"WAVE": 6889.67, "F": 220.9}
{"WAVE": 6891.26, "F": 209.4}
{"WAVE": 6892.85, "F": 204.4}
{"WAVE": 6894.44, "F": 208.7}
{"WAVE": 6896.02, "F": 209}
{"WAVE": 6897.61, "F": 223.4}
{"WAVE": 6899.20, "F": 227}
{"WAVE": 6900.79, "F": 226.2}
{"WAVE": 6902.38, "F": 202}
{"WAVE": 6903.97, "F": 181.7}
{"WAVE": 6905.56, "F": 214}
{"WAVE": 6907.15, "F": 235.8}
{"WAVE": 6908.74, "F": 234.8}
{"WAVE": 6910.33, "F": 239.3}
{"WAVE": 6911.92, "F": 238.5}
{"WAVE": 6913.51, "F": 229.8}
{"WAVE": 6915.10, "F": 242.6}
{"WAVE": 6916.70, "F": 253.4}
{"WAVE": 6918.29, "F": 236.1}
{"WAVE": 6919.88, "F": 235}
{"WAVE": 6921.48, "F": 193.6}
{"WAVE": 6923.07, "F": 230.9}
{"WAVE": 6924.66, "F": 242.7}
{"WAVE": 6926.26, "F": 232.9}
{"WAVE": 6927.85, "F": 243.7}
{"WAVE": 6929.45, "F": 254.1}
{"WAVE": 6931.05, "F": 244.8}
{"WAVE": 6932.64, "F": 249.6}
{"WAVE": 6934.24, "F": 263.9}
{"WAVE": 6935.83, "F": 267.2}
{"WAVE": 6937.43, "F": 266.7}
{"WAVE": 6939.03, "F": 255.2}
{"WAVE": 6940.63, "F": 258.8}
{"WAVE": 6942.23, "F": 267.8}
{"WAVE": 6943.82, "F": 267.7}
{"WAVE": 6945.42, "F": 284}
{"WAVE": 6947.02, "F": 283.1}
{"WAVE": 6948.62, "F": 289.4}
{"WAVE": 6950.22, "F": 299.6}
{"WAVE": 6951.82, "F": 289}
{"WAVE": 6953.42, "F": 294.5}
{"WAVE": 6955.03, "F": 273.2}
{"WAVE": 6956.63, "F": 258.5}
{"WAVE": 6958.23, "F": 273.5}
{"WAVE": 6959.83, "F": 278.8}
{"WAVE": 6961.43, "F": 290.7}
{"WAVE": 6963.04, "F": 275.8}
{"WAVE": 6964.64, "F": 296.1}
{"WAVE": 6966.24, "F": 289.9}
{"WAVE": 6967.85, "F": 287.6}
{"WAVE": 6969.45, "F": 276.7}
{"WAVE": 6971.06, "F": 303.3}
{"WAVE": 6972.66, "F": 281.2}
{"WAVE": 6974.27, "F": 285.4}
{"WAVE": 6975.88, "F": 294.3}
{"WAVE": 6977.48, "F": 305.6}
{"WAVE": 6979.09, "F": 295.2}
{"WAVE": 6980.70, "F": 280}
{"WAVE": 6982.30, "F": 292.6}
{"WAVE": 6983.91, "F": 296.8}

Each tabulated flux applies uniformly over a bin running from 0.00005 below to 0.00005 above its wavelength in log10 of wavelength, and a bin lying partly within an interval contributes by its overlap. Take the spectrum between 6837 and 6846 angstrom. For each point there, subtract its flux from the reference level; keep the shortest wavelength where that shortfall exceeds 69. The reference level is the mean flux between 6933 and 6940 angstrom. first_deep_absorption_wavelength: 6837.52 angstrom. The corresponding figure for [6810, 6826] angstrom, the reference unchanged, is 6812.38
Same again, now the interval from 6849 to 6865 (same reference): 6853.28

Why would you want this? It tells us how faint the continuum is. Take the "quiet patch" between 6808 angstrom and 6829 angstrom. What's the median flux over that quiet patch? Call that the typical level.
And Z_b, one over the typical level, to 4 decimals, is 0.0054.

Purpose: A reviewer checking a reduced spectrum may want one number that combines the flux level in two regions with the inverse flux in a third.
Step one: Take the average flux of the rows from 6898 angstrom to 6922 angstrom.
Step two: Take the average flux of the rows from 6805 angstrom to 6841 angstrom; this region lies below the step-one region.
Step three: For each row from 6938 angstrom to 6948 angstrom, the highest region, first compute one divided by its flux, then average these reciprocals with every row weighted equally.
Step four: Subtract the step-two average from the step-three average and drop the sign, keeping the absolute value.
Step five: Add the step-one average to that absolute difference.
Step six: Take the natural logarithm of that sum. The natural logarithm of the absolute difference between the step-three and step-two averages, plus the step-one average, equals 6.03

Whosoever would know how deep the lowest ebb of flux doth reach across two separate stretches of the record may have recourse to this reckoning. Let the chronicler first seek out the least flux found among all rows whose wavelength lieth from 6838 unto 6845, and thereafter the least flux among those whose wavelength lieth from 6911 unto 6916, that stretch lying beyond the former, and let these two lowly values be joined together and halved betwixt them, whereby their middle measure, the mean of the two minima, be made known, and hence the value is 213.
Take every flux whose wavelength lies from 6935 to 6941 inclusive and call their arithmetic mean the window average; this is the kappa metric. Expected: 262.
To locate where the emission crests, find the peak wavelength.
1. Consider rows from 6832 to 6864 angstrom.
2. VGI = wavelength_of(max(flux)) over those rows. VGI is 6845.40 angstrom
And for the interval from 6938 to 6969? 6950.22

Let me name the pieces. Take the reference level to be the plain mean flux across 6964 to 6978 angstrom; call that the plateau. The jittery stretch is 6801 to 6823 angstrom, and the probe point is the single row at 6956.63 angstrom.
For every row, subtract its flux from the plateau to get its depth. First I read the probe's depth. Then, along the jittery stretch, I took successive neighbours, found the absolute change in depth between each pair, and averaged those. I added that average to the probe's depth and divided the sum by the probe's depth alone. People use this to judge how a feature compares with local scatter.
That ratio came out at 1.36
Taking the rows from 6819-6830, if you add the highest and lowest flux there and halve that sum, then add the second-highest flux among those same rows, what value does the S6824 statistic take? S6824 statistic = 391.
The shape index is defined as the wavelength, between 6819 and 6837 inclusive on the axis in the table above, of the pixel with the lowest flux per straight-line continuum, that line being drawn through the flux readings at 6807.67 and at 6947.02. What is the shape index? 6829.65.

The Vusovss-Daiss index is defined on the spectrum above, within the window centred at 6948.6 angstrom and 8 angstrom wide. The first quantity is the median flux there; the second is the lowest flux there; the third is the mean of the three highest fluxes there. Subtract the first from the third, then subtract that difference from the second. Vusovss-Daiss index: 279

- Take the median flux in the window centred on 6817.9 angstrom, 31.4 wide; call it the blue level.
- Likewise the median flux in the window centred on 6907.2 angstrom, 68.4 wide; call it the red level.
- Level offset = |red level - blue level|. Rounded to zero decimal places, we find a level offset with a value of 36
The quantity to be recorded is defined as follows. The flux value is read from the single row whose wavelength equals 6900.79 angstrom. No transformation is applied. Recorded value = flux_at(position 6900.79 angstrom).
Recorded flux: 226.2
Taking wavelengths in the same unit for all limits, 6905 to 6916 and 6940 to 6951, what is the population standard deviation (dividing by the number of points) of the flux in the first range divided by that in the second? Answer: 0.66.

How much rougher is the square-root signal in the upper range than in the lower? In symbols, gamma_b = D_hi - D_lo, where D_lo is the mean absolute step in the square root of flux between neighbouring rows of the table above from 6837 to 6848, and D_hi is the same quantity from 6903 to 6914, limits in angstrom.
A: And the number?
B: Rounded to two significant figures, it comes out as 0.13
